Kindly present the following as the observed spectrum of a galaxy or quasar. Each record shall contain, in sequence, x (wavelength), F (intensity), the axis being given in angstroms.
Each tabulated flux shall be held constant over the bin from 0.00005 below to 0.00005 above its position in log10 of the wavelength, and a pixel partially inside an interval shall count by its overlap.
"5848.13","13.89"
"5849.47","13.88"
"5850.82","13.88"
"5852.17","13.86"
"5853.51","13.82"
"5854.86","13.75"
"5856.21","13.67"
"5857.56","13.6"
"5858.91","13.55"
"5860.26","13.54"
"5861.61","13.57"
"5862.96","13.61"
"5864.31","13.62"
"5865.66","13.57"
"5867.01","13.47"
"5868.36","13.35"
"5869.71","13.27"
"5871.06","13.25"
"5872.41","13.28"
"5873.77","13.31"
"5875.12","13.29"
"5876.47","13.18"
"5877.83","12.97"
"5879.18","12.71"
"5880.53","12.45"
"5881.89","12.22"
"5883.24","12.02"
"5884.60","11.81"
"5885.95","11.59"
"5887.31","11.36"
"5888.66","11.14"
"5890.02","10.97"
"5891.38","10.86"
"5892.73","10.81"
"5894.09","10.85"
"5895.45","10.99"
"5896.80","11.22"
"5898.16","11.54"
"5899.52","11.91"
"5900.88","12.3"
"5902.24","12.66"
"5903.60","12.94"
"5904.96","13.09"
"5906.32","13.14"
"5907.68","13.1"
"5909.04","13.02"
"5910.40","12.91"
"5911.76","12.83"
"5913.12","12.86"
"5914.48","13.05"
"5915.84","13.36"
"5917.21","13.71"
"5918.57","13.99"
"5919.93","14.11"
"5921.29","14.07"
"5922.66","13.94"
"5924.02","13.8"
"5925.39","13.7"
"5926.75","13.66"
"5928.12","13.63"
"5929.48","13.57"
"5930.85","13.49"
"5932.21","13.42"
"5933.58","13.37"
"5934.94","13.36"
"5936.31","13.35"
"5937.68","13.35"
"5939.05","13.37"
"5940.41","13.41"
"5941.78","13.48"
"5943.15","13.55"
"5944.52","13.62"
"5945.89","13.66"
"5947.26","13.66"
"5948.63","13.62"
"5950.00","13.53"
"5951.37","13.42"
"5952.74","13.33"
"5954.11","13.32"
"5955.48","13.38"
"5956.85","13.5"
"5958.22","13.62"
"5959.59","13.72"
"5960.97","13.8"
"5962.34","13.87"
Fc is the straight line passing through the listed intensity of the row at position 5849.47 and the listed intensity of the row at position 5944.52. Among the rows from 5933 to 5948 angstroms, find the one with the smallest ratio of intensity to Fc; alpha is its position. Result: 5936.31 angstroms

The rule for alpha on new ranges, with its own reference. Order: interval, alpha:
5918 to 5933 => 5932.21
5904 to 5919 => 5911.76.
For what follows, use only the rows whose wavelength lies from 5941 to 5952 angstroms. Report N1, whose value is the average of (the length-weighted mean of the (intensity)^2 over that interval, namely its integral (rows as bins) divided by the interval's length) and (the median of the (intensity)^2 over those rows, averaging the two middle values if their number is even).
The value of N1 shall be 184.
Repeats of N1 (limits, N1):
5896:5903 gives 142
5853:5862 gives 185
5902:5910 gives 170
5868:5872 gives 176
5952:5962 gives 183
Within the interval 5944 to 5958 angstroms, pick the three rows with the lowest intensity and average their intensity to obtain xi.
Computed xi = 13.3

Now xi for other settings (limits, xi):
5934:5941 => 13.4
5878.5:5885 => 12.0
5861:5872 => 13.3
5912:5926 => 13.1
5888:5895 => 10.8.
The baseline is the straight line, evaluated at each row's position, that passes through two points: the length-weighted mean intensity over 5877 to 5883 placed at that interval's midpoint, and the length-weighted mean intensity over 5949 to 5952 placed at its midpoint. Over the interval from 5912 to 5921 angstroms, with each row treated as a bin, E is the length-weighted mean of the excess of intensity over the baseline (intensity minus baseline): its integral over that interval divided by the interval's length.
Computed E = 0.46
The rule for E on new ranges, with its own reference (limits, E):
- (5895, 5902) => -1.13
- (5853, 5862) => 1.38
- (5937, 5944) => 0.08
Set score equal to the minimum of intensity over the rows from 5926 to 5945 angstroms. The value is 13.35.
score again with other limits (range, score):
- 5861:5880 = 12.71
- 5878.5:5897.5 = 10.81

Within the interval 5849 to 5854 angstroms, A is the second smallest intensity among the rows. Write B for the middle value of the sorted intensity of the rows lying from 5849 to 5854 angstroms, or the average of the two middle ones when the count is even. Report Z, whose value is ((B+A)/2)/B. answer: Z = 1.000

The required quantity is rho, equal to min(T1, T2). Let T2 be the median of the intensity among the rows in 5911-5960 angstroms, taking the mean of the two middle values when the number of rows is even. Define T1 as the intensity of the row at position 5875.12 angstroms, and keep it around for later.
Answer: 13.3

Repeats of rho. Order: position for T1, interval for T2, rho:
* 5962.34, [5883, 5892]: 11.4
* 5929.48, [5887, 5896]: 11.0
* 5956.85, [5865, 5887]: 13.2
